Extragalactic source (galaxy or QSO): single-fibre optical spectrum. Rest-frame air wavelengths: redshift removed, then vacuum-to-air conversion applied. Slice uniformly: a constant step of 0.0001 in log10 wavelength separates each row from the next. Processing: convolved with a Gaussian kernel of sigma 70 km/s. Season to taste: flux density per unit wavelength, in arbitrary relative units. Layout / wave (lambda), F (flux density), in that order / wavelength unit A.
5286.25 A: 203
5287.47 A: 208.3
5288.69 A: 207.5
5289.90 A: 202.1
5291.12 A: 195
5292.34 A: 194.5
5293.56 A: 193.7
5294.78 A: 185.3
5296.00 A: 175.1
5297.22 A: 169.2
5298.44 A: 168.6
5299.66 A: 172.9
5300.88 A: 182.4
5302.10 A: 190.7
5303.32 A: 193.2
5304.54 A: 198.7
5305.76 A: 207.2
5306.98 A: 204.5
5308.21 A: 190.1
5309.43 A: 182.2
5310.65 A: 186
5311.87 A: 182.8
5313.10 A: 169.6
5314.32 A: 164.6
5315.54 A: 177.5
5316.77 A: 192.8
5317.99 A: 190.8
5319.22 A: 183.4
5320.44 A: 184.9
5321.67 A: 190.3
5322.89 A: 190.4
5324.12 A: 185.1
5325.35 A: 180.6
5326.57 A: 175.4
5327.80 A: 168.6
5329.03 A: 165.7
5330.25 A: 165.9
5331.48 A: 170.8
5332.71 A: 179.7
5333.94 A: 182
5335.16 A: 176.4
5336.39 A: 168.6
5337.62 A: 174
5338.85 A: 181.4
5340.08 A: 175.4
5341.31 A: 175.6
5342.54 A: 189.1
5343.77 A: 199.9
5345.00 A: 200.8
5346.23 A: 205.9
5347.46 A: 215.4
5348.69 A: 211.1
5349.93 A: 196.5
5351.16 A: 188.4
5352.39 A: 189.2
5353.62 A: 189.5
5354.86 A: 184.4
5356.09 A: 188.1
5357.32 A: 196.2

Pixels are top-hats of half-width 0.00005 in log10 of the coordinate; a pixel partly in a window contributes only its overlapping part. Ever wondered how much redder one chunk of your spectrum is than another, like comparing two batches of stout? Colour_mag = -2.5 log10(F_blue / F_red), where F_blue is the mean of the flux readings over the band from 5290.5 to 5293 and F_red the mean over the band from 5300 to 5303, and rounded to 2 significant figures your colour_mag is -0.047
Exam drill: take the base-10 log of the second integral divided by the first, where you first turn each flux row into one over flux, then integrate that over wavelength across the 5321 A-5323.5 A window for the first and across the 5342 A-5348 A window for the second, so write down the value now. 0.4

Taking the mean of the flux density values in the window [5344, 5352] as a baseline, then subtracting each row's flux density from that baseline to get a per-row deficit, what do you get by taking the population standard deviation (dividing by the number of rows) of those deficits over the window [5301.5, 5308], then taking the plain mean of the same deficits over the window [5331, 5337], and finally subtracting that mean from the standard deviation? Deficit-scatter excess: -21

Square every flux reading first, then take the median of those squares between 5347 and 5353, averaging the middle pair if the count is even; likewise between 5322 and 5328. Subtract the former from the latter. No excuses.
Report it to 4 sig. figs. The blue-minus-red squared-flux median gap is -5996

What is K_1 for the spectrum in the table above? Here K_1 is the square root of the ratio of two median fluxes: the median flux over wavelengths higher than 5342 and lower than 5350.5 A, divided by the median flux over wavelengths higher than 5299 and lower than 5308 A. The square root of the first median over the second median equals 1.02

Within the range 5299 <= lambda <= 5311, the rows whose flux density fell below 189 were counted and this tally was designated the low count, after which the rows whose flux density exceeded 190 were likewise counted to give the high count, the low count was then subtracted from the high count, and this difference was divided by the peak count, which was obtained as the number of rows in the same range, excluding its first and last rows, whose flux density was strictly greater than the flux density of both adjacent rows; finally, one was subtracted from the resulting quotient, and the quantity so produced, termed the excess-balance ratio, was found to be 1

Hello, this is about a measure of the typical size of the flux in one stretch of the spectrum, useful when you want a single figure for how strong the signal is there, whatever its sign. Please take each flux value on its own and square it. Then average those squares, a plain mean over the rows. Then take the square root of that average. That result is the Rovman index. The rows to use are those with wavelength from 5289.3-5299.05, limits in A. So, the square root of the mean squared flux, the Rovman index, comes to 186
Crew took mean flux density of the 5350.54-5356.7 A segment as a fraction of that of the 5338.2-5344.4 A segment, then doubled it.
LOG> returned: 2.04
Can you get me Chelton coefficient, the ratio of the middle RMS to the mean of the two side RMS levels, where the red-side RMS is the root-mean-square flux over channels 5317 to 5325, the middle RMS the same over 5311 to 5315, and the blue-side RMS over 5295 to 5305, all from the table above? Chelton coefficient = 0.93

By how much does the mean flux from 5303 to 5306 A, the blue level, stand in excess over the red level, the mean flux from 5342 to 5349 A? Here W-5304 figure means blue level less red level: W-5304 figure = -4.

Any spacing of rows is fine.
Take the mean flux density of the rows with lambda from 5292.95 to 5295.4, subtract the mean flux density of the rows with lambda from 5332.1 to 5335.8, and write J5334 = 10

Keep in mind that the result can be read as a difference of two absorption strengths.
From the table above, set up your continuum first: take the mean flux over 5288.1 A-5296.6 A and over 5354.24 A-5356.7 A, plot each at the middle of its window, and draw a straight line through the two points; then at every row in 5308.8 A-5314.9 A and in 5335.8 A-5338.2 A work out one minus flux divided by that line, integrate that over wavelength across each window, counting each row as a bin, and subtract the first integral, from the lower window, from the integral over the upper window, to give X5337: -0.23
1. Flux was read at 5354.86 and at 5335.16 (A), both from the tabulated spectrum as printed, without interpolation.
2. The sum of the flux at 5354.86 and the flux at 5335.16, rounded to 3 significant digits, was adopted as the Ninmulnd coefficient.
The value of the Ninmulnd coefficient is 361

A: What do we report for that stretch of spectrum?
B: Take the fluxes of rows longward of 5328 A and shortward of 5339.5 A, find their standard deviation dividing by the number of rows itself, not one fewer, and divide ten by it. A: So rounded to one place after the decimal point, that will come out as 1.6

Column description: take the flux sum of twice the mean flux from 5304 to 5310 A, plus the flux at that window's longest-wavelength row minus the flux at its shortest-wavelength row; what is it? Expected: 377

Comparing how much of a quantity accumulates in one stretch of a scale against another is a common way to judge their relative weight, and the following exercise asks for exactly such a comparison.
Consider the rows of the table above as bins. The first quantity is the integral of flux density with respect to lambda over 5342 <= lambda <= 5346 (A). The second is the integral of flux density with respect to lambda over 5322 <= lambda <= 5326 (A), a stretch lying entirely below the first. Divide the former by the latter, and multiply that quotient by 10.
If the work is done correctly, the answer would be 11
